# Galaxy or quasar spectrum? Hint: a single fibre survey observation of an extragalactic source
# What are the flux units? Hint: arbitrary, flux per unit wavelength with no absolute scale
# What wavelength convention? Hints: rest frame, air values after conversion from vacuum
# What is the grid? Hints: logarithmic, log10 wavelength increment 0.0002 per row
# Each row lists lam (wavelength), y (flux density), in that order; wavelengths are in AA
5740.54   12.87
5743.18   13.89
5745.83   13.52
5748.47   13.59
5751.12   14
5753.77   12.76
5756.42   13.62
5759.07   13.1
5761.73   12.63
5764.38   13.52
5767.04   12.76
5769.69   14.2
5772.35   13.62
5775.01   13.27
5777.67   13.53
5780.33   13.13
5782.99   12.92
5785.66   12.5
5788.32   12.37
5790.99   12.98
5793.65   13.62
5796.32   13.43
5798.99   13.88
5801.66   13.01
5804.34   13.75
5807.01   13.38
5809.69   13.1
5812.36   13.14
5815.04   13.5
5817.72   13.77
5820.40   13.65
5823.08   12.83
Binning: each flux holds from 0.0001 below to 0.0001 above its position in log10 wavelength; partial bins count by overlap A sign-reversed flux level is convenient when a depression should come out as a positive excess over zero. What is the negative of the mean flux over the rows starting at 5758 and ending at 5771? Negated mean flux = -13.24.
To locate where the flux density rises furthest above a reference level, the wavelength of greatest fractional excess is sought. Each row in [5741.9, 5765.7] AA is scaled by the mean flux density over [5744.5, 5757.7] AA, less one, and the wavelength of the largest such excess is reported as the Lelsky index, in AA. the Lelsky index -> 5751.12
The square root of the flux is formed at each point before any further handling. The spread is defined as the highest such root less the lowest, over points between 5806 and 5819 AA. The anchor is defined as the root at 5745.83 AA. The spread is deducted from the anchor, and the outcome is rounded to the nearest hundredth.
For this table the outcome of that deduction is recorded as 3.59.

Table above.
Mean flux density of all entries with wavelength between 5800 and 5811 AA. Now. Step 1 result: 13.3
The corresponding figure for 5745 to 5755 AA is 13.5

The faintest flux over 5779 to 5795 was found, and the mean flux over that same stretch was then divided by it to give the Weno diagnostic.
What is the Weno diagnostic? 1.04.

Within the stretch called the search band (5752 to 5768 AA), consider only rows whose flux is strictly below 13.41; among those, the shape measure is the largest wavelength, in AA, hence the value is 5767.04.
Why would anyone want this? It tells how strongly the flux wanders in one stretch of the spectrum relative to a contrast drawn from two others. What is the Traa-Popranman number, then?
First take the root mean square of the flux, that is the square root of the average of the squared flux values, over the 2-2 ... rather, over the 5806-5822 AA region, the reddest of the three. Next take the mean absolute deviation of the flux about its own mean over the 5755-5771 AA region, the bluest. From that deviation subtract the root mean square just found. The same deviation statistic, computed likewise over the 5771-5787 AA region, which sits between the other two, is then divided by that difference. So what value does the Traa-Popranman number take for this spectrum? -0.024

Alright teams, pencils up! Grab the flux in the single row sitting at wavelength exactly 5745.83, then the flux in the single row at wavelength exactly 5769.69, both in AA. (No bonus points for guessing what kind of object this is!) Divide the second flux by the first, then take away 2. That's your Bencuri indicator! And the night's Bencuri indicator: -0.95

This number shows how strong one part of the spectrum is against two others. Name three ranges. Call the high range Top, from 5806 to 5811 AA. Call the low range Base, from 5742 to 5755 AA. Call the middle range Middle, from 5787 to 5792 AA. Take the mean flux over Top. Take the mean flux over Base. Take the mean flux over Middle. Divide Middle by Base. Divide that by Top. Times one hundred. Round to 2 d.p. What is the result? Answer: 7.06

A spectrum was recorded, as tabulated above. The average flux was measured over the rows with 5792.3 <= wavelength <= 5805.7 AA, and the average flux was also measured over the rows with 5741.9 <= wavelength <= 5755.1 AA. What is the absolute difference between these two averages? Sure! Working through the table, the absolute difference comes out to 0.01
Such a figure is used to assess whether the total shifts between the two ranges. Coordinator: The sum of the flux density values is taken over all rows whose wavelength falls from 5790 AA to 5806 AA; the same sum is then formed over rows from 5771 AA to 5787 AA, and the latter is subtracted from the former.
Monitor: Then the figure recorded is 1.7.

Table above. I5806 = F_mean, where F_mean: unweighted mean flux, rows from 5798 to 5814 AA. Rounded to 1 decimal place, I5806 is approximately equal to 13.4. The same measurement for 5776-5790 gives 12.9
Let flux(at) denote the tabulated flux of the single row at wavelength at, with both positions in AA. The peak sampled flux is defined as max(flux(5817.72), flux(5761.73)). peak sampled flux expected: 13.77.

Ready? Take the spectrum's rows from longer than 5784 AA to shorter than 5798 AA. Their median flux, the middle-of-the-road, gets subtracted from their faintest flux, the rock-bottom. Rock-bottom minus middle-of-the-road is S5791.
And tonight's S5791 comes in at -0.61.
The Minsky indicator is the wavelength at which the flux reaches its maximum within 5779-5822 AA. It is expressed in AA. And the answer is 5798.99 AA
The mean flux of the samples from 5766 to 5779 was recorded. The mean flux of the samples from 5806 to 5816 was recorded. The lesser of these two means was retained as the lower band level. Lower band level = 13.3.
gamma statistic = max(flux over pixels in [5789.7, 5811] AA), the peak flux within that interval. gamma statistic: 13.88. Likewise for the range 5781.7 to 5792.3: 12.98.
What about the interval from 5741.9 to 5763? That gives 14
